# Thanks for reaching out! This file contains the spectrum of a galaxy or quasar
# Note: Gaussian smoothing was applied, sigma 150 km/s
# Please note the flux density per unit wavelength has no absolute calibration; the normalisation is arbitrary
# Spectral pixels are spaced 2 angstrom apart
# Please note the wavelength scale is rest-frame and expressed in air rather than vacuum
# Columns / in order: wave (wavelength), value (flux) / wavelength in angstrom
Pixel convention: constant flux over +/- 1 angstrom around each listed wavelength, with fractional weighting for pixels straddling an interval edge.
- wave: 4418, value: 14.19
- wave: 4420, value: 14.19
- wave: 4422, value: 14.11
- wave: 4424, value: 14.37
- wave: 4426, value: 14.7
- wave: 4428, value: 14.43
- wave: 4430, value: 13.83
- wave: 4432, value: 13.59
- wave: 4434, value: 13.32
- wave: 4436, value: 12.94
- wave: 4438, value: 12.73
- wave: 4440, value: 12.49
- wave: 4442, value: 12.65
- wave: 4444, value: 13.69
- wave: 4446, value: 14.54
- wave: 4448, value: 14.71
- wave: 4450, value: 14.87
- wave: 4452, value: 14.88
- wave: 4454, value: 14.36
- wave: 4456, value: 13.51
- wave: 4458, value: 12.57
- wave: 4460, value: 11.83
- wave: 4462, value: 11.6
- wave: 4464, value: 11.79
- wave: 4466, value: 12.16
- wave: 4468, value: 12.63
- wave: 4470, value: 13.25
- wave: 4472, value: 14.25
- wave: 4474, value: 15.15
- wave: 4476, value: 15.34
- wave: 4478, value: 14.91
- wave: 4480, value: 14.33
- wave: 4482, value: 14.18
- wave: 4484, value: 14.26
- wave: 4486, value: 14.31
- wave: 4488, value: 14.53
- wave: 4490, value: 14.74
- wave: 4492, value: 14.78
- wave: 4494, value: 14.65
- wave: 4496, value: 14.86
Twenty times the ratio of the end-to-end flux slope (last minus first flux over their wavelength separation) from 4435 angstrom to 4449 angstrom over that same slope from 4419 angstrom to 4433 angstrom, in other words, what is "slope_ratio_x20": -59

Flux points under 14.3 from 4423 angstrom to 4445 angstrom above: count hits 8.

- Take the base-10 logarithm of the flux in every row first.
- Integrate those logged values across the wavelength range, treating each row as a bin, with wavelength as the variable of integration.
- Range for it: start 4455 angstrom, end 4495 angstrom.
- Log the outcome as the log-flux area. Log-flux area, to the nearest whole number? 45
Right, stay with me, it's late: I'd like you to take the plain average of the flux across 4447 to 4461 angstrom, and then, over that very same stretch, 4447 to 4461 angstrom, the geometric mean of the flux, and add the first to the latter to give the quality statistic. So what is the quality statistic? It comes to 27.6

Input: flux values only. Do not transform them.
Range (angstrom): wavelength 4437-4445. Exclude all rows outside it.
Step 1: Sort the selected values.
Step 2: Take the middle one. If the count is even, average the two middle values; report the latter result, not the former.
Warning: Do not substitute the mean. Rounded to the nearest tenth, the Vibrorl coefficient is 12.7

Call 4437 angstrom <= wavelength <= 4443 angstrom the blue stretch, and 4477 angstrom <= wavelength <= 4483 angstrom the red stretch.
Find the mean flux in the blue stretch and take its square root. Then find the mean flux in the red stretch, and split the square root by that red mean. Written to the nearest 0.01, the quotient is 0.25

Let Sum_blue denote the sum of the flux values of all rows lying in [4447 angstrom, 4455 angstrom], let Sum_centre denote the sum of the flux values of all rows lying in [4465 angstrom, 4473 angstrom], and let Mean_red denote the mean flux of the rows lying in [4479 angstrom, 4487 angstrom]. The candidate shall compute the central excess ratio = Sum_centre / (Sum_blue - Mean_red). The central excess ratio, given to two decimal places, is 1.17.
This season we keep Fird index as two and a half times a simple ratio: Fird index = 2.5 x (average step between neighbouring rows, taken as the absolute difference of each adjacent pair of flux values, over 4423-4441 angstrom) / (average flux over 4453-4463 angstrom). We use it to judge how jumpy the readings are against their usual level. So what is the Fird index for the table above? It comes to 0.06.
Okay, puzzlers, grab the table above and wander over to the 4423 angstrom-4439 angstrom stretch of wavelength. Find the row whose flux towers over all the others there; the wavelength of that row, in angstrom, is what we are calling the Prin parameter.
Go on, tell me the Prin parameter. 4426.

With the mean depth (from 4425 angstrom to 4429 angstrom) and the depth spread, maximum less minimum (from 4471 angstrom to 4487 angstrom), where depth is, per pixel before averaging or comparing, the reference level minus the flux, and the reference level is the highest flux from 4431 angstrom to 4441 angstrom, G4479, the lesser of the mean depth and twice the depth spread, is -1.0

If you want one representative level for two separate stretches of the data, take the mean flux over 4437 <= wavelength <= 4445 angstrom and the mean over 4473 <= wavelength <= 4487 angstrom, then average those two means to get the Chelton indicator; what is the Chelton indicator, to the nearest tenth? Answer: 13.8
